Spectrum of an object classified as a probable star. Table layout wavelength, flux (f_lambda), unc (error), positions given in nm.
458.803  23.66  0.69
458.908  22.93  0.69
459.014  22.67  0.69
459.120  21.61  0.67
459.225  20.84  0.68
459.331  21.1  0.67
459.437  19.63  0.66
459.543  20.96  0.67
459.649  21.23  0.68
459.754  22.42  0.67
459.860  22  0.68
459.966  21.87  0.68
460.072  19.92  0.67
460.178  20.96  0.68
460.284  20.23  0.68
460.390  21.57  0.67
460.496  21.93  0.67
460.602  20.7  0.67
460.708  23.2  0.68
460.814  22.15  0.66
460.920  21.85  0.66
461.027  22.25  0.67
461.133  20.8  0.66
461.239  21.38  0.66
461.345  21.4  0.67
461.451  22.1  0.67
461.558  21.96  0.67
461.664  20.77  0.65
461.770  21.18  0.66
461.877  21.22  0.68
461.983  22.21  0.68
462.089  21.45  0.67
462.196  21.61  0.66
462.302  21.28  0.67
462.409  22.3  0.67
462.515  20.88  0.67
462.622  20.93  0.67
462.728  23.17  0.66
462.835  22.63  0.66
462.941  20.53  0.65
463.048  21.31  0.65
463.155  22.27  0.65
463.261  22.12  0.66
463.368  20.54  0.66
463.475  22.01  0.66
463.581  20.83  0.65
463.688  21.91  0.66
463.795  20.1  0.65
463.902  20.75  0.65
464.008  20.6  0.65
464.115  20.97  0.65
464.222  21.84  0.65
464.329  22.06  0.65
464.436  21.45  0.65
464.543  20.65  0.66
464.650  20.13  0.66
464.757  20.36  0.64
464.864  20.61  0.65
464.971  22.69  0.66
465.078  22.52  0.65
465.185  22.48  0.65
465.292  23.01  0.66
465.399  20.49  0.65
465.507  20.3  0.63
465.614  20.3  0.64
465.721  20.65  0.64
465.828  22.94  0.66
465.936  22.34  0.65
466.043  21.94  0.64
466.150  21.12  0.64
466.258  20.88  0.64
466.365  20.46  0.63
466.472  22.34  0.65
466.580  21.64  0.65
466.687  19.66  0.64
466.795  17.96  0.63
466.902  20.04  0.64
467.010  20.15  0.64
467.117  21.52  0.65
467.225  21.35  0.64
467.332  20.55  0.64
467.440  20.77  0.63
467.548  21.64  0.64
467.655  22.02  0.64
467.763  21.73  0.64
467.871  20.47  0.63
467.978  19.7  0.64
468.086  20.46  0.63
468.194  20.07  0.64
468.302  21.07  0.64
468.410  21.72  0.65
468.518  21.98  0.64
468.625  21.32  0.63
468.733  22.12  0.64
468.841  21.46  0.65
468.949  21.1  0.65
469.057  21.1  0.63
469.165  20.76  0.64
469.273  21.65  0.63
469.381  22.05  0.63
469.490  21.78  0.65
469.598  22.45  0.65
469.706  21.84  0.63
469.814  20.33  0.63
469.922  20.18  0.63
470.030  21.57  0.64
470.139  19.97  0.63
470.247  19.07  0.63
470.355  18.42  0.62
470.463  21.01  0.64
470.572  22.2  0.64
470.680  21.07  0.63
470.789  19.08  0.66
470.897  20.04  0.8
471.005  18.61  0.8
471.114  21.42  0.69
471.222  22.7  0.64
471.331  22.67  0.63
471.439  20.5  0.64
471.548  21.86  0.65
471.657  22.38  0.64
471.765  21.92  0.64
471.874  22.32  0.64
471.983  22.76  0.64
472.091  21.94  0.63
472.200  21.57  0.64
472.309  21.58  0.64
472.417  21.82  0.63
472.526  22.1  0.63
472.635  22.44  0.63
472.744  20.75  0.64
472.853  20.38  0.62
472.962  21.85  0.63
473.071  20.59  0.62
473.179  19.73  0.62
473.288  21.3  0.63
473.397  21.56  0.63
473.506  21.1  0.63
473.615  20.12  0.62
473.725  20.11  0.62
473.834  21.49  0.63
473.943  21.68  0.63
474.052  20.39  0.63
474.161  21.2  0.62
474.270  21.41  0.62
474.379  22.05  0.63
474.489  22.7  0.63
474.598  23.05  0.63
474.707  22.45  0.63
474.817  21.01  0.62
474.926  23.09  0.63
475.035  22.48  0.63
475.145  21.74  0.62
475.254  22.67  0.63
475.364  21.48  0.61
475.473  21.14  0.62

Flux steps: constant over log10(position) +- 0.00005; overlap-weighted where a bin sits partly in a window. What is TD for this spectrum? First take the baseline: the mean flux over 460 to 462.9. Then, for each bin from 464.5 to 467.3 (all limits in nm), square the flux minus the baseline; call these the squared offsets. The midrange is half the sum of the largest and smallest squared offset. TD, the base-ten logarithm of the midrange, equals 0.81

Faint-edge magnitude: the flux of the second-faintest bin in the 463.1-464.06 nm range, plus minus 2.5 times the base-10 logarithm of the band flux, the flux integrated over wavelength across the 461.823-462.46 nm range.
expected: 17.7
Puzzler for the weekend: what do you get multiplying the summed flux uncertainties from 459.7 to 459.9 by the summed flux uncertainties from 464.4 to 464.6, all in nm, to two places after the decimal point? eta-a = 1.77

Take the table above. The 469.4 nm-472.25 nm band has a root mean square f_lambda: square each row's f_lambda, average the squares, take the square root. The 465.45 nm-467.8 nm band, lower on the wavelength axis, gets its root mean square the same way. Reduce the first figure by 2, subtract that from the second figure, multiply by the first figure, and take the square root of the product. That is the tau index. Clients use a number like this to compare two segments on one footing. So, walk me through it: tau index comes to 6.3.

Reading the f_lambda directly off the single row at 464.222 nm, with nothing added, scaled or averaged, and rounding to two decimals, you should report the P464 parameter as 21.84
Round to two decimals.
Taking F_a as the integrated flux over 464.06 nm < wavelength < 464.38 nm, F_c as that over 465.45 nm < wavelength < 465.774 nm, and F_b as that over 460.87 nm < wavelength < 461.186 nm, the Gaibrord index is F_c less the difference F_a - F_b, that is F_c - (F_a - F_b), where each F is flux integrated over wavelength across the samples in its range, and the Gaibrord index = 6.52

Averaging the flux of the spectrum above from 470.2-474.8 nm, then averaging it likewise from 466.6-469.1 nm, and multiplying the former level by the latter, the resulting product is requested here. 444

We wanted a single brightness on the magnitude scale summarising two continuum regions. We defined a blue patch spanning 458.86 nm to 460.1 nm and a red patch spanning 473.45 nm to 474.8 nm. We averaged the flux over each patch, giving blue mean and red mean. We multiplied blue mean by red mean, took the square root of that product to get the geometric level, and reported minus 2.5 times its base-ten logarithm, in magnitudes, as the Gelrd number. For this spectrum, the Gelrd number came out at -3.329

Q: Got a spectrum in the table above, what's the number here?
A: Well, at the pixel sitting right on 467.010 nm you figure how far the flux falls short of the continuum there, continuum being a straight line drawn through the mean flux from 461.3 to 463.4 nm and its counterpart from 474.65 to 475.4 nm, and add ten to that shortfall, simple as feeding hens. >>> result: 11.6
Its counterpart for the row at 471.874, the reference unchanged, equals 9.7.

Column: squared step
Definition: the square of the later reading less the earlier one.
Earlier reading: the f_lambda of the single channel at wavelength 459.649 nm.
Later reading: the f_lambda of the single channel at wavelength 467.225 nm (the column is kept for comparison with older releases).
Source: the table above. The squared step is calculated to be 0.0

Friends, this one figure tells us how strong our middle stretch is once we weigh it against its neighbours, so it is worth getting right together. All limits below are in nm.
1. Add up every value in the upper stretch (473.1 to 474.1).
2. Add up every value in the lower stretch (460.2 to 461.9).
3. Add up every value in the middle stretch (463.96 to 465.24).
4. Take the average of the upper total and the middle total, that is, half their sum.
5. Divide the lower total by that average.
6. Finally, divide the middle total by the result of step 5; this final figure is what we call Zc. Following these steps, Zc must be 165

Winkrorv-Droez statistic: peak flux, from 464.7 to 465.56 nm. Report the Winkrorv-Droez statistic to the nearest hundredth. 23.01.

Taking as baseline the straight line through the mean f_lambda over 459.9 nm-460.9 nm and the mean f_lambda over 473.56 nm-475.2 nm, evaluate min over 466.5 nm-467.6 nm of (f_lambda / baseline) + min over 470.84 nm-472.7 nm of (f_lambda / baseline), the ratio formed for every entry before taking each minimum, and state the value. 1.70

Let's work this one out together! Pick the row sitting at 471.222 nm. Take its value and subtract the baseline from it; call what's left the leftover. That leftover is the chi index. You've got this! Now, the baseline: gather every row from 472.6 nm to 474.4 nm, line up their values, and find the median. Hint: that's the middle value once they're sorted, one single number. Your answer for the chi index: 1.5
